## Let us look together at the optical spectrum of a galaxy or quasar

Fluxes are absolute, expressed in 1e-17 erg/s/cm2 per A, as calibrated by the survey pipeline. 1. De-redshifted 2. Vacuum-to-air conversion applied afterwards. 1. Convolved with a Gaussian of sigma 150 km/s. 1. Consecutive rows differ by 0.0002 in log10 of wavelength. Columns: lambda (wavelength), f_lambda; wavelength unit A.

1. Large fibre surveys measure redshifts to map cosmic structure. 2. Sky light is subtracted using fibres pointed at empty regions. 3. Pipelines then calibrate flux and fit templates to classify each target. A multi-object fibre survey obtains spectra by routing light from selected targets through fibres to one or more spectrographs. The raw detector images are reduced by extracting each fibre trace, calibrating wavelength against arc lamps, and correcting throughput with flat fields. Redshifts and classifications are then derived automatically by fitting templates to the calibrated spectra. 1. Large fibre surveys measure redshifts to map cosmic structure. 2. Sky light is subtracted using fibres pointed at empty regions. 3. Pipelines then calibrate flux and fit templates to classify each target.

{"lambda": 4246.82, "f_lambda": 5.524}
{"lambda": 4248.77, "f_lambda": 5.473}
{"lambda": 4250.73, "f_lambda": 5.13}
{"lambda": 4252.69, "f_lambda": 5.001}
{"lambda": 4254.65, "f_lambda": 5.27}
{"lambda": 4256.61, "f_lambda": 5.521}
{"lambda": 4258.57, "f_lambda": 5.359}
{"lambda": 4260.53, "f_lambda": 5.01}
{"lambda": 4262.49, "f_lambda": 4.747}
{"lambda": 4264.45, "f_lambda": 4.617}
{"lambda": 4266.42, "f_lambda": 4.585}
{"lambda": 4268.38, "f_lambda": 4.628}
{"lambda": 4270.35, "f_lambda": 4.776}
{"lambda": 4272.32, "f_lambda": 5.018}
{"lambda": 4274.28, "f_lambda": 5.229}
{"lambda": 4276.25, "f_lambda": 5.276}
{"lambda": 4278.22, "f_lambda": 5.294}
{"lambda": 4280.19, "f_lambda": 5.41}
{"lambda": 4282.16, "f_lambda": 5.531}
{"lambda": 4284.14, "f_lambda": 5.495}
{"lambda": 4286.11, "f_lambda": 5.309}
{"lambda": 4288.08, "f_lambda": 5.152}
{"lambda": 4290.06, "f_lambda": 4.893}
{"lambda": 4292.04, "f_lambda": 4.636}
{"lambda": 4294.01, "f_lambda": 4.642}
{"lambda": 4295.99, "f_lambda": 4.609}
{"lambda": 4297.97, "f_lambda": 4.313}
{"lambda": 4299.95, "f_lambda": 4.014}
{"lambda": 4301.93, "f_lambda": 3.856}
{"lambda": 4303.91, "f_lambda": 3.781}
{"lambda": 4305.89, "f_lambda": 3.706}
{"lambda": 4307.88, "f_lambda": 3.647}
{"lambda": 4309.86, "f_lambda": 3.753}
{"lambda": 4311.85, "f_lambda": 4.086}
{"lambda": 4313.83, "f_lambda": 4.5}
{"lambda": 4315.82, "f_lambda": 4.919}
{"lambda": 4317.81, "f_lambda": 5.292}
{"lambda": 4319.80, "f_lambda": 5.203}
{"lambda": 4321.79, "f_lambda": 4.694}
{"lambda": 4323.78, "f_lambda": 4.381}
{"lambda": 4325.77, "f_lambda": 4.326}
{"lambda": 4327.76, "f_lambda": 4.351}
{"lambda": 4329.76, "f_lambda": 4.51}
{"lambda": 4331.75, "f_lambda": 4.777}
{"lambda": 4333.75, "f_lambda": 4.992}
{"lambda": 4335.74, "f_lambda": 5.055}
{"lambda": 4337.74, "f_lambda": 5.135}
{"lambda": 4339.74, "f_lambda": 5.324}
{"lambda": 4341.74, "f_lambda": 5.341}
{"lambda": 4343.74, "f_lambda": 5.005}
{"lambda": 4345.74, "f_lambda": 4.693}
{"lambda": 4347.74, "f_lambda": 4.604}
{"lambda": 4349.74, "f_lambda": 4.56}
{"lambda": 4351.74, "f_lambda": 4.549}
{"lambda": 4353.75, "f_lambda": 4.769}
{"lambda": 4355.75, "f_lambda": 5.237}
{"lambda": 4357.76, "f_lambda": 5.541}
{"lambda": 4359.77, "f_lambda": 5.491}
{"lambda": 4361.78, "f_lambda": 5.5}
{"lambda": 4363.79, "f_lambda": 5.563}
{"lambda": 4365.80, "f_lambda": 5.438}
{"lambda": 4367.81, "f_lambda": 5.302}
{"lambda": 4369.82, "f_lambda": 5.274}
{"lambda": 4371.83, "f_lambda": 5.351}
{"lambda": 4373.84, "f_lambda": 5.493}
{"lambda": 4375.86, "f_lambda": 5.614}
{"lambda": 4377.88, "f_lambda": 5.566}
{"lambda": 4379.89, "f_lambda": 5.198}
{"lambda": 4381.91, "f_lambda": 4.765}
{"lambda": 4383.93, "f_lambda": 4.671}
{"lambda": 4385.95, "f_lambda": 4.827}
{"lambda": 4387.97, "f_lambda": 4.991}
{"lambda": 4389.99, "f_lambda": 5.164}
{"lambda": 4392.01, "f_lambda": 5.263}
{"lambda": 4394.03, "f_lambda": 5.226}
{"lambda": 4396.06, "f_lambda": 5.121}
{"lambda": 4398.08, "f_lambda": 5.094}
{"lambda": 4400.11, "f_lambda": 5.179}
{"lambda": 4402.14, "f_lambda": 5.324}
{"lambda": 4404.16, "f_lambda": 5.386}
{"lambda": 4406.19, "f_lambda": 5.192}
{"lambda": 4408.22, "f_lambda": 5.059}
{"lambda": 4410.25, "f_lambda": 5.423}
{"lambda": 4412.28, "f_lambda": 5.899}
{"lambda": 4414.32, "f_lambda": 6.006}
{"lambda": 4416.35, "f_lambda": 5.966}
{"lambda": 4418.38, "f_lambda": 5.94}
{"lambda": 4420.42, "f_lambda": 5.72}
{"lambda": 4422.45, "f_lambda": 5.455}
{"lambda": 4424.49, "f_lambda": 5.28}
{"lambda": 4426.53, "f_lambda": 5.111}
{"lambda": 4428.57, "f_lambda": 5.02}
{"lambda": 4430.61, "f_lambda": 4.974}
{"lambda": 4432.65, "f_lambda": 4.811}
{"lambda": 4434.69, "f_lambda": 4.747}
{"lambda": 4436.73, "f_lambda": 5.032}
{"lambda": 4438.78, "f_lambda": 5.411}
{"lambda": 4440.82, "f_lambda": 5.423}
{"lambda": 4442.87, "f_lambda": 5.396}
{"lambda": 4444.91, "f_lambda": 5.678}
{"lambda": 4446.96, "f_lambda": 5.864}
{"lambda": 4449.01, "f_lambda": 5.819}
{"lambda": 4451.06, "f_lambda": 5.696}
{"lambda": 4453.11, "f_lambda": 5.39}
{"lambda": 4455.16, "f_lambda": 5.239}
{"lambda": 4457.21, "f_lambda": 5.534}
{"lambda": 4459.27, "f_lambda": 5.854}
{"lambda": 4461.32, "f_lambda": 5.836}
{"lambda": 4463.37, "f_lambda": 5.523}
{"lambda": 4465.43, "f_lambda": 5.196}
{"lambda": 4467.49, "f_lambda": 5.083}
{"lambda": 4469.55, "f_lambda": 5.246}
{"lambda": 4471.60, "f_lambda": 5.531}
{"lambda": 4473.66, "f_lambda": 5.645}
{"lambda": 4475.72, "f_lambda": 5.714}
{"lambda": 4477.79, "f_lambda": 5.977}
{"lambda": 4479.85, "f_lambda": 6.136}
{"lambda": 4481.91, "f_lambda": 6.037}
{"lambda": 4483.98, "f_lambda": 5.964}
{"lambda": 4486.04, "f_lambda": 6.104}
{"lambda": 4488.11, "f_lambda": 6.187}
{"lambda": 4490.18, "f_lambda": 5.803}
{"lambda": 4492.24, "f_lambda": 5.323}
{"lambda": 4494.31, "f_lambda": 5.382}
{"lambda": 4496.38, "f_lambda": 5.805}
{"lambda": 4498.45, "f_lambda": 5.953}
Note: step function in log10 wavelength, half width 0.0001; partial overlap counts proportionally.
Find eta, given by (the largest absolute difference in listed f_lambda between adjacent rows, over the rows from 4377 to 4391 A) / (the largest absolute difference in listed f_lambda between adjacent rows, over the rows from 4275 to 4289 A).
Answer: 2.3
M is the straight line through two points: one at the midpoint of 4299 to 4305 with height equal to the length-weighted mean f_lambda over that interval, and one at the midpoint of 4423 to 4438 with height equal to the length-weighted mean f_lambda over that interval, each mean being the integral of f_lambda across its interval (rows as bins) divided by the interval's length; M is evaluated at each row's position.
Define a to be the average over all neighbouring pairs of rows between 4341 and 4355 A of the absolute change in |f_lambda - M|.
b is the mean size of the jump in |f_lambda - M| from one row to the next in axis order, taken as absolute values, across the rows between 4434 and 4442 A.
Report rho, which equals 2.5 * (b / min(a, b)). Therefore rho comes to 2.58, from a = 0.180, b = 0.186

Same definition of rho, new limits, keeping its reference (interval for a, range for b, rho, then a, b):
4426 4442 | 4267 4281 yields 2.50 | 0.136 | 0.113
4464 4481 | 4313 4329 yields 5.30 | 0.121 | 0.257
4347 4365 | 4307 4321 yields 4.15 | 0.144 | 0.239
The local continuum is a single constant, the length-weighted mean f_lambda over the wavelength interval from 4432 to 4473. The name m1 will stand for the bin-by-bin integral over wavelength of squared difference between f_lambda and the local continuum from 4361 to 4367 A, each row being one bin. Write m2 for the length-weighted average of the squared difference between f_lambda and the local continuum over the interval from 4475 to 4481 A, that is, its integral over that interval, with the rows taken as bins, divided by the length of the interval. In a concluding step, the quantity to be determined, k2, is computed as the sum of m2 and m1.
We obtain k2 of 0.4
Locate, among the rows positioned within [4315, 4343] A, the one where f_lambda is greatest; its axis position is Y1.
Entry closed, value 4341.74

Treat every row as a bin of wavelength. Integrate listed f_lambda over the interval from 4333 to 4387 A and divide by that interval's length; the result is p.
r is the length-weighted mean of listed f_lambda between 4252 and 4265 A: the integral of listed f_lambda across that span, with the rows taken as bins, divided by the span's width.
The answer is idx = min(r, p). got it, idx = 5.1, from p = 5.1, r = 5.1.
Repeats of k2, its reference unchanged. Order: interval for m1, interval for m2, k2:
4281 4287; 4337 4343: 0.1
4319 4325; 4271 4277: 3.7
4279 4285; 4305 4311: 3.0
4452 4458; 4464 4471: 0.2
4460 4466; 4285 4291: 0.6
